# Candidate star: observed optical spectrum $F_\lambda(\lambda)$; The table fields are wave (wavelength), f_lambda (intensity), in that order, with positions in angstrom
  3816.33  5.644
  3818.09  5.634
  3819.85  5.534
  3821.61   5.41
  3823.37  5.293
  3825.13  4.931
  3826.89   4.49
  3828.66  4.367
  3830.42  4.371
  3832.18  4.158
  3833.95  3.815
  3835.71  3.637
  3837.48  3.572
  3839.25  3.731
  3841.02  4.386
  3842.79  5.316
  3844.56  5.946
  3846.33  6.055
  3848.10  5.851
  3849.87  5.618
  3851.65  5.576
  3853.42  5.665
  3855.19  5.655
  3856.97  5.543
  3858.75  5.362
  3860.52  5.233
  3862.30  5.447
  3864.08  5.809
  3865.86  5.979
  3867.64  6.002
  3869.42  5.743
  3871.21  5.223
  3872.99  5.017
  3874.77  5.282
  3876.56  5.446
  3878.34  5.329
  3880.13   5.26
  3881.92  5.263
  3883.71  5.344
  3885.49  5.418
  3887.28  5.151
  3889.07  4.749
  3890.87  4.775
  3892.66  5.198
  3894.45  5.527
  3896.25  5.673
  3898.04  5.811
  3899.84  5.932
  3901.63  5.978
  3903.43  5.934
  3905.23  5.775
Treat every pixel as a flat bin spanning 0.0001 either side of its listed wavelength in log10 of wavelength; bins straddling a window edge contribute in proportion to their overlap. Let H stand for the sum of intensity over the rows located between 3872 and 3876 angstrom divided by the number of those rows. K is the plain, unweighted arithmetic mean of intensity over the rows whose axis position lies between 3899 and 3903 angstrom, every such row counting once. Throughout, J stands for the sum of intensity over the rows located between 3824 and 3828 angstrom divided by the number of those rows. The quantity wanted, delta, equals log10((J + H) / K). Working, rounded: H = 5.15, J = 4.7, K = 6.0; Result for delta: 0.22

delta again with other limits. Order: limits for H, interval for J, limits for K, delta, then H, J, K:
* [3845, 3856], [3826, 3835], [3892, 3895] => 0.27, 5.74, 4.2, 5.4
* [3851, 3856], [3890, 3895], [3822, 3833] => 0.37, 5.63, 5.2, 4.6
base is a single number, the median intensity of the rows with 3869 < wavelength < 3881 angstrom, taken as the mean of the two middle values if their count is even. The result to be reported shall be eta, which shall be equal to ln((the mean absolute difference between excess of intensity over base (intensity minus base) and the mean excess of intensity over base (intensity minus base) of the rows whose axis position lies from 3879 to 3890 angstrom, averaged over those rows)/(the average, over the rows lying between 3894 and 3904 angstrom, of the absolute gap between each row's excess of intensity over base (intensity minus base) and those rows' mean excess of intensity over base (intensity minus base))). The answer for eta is 0.17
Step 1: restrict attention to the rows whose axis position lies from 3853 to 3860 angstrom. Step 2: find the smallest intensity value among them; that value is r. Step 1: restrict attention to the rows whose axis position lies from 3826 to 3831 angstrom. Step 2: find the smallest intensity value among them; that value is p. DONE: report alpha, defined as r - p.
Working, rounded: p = 4.367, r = 5.362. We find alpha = 1.0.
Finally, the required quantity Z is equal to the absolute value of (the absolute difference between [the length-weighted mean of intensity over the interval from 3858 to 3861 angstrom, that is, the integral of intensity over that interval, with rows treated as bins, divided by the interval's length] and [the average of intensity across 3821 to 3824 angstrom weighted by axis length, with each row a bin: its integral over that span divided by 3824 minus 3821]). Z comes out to 0.0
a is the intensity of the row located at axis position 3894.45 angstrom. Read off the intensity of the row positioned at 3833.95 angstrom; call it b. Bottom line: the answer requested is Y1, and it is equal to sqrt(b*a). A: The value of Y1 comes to 4.59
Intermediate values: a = 5.527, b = 3.815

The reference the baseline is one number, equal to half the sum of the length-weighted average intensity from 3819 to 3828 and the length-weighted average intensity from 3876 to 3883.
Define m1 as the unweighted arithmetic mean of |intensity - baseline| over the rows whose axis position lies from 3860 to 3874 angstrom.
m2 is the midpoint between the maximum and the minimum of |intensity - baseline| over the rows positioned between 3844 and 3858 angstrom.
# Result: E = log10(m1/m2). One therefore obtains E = -0.17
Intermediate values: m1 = 0.39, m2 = 0.59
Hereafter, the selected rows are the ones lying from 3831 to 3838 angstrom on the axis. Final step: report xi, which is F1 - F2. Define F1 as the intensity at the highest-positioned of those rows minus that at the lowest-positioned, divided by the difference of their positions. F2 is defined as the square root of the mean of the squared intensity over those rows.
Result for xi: -3.9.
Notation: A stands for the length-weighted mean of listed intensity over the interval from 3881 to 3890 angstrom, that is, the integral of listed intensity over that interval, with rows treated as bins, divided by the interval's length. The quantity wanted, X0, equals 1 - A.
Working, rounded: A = 5.18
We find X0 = -4.18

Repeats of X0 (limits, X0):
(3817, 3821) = -4.57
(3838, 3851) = -4.23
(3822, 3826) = -4.15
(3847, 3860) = -4.61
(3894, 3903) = -4.80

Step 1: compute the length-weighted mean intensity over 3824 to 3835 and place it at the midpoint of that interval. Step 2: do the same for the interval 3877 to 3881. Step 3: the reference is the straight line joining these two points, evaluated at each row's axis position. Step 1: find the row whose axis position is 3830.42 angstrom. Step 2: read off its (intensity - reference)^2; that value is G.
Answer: 0.00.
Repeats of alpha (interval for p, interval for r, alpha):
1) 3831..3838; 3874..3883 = 1.7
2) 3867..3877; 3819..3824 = 0.3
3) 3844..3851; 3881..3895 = -0.9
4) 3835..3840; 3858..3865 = 1.7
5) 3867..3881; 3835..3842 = -1.4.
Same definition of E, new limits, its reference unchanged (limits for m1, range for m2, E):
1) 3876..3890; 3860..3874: -0.39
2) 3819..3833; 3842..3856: 0.06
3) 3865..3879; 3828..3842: -0.56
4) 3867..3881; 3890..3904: -0.20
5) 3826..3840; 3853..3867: 0.48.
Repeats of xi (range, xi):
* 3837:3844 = -4.0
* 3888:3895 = -4.9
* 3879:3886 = -5.3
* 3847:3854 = -5.7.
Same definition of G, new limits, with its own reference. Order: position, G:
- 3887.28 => 0.10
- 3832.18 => 0.07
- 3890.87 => 0.59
